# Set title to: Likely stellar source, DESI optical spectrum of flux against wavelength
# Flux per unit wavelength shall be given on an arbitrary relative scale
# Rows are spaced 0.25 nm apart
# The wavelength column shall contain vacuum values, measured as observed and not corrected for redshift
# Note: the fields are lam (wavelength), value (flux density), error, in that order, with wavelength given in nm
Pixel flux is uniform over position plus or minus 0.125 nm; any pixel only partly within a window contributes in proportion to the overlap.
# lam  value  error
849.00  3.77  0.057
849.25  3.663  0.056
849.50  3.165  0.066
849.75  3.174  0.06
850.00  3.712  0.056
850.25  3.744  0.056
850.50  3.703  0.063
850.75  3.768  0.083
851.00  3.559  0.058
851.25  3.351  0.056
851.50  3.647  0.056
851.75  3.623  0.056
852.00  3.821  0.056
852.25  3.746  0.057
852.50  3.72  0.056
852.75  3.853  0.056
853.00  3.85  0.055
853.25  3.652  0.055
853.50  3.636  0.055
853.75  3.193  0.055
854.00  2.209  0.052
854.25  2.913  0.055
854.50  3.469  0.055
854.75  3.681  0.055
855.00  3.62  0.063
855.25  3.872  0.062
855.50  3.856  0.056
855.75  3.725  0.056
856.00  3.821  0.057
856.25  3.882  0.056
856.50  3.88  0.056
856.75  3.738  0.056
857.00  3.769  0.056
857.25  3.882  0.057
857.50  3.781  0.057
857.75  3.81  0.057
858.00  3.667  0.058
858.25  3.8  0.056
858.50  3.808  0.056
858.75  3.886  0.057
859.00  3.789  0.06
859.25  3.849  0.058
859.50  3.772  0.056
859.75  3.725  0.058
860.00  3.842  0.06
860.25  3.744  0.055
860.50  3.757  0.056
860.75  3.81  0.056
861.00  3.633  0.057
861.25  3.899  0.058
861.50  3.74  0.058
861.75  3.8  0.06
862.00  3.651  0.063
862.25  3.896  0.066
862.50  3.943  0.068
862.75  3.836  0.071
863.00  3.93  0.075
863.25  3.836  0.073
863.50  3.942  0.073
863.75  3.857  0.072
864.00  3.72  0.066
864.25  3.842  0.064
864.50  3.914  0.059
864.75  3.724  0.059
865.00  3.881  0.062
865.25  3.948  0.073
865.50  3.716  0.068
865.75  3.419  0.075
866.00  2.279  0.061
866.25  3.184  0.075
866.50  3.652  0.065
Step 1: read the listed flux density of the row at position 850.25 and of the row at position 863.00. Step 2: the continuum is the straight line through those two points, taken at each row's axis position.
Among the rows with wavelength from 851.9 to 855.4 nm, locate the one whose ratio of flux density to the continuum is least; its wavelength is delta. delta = 854.00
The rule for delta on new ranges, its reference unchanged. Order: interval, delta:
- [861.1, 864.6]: 862.00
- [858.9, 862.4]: 861.00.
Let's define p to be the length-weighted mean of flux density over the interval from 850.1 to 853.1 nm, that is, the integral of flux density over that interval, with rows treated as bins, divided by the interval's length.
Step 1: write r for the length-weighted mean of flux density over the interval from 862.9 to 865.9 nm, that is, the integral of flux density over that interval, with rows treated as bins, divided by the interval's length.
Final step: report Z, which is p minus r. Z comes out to -0.10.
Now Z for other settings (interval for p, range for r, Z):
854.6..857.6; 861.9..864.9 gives -0.05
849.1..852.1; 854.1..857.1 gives -0.10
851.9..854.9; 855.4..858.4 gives -0.32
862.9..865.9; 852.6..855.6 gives 0.31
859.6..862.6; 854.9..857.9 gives -0.02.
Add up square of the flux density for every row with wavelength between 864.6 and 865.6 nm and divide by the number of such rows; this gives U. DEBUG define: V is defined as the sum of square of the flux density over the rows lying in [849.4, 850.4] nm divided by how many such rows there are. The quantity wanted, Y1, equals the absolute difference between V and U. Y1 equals 2.6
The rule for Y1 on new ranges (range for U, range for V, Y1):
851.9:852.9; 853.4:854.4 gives 5.1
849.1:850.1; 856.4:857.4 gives 2.8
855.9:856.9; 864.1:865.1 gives 0.1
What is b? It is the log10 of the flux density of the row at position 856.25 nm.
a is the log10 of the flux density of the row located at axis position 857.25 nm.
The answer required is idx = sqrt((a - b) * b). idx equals 0.00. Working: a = 0.589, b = 0.59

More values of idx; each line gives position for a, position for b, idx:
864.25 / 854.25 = 0.24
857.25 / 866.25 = 0.21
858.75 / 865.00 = 0.02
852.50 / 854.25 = 0.22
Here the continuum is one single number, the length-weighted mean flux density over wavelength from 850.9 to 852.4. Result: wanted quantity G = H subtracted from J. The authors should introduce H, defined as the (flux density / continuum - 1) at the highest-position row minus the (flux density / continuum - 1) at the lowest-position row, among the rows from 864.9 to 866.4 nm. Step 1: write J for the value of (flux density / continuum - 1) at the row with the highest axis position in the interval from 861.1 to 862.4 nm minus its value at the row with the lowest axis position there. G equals 0.19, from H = -0.192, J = -0.001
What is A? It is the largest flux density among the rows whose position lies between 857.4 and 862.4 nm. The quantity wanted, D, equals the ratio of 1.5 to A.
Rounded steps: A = 3.899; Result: 0.385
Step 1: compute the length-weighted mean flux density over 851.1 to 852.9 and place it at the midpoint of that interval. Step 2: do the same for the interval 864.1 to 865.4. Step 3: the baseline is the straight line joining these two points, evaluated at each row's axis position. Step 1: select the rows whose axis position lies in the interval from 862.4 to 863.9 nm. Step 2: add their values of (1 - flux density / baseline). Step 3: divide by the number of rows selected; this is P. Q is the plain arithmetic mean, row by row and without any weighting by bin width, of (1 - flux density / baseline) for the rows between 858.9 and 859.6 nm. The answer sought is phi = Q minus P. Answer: 0.01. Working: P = -0.01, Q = -0.006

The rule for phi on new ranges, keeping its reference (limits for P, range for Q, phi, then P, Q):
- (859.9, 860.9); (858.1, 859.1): -0.01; 0.00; -0.013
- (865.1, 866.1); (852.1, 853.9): -0.13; 0.14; 0.008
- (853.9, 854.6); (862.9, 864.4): -0.23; 0.23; -0.004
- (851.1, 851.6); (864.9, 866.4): 0.07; 0.05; 0.120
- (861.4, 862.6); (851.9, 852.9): -0.03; 0.00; -0.027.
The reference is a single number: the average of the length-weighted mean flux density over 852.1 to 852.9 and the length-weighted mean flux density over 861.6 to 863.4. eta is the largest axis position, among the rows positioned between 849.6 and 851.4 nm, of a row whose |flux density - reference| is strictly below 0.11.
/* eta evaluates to 850.75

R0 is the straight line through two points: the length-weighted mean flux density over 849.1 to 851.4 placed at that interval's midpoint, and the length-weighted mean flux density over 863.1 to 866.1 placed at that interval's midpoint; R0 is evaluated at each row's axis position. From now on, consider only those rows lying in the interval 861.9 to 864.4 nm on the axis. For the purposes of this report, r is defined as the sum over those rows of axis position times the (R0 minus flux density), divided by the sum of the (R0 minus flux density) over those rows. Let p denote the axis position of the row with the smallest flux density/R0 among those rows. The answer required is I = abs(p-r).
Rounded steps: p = 862.00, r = 863.12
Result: 1.12 nm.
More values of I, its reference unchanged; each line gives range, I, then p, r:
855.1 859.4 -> 0.87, 858.00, 857.13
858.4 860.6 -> 0.39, 859.75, 859.36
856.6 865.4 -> 0.03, 861.00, 861.03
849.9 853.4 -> 0.54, 851.25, 851.79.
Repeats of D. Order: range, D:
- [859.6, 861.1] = 0.390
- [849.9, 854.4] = 0.389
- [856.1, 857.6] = 0.386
